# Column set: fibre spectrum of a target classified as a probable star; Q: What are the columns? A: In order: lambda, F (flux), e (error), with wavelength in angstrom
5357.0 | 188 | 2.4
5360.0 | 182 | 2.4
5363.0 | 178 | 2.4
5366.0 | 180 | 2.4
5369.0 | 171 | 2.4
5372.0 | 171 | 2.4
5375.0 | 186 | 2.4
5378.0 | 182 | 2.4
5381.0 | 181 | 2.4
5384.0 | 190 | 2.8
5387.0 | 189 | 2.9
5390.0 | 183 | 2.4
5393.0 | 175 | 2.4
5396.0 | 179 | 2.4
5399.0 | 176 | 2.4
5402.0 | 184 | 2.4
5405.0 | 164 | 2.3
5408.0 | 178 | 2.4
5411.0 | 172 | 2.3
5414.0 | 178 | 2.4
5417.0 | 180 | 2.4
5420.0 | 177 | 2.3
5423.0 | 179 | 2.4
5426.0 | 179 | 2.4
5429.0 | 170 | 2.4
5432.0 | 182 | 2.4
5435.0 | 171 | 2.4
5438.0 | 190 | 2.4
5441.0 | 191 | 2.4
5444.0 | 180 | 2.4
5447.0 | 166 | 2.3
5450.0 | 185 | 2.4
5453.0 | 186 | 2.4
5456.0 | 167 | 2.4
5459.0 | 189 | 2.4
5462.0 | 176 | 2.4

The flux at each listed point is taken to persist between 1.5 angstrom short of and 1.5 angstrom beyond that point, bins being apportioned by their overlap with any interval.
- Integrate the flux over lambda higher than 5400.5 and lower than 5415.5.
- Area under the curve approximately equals 2628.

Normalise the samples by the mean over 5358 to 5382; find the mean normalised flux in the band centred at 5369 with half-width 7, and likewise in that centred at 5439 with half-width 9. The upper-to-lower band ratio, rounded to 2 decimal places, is 1.02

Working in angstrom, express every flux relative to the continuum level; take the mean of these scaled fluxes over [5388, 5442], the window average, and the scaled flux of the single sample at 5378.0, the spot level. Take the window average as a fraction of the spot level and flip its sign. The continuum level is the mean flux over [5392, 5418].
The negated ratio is -0.98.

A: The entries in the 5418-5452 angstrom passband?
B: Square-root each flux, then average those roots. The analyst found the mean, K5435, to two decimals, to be 13.38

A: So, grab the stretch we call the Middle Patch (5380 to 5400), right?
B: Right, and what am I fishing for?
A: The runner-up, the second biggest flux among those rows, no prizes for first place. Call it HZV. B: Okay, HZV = 189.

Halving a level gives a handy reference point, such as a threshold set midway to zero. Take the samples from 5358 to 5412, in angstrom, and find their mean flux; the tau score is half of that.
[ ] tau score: 89.5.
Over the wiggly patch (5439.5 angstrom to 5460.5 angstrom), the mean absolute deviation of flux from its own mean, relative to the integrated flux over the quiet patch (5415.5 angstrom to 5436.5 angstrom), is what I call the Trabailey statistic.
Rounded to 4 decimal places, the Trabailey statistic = 0.0022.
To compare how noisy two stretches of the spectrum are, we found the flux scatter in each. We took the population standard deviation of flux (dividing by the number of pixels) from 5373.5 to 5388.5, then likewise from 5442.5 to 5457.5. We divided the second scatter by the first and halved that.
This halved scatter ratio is 1.2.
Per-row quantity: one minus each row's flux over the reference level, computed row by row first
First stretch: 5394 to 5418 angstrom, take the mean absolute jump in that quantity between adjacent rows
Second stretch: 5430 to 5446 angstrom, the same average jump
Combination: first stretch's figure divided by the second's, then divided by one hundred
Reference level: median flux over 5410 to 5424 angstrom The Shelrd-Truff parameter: 0.008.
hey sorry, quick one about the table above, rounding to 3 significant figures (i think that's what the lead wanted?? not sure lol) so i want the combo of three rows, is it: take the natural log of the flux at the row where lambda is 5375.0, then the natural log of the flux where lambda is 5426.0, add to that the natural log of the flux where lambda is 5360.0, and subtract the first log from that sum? 5.17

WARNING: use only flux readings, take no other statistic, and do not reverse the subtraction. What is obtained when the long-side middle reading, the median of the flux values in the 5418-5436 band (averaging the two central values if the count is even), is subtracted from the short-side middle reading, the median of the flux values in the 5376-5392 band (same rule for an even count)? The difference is 5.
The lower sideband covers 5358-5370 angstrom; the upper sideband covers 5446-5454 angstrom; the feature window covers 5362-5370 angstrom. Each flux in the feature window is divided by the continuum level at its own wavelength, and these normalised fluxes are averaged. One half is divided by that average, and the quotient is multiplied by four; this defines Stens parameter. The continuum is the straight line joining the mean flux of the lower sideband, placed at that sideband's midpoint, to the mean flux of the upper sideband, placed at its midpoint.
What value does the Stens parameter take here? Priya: 2.02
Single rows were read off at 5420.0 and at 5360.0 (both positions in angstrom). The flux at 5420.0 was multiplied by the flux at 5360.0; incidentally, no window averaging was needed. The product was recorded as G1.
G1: 32214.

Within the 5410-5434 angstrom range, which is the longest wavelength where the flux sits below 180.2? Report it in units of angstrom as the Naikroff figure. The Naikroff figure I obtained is 5429.0 angstrom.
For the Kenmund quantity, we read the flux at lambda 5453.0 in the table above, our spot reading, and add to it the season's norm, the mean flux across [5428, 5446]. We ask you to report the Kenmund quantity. 367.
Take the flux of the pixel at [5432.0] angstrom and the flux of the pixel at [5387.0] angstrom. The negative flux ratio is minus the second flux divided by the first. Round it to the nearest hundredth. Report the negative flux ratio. -1.04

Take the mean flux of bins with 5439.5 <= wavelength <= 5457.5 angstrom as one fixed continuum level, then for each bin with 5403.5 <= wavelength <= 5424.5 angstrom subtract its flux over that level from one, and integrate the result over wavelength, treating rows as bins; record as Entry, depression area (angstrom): 0.4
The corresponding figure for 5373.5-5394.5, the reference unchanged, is -0.5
